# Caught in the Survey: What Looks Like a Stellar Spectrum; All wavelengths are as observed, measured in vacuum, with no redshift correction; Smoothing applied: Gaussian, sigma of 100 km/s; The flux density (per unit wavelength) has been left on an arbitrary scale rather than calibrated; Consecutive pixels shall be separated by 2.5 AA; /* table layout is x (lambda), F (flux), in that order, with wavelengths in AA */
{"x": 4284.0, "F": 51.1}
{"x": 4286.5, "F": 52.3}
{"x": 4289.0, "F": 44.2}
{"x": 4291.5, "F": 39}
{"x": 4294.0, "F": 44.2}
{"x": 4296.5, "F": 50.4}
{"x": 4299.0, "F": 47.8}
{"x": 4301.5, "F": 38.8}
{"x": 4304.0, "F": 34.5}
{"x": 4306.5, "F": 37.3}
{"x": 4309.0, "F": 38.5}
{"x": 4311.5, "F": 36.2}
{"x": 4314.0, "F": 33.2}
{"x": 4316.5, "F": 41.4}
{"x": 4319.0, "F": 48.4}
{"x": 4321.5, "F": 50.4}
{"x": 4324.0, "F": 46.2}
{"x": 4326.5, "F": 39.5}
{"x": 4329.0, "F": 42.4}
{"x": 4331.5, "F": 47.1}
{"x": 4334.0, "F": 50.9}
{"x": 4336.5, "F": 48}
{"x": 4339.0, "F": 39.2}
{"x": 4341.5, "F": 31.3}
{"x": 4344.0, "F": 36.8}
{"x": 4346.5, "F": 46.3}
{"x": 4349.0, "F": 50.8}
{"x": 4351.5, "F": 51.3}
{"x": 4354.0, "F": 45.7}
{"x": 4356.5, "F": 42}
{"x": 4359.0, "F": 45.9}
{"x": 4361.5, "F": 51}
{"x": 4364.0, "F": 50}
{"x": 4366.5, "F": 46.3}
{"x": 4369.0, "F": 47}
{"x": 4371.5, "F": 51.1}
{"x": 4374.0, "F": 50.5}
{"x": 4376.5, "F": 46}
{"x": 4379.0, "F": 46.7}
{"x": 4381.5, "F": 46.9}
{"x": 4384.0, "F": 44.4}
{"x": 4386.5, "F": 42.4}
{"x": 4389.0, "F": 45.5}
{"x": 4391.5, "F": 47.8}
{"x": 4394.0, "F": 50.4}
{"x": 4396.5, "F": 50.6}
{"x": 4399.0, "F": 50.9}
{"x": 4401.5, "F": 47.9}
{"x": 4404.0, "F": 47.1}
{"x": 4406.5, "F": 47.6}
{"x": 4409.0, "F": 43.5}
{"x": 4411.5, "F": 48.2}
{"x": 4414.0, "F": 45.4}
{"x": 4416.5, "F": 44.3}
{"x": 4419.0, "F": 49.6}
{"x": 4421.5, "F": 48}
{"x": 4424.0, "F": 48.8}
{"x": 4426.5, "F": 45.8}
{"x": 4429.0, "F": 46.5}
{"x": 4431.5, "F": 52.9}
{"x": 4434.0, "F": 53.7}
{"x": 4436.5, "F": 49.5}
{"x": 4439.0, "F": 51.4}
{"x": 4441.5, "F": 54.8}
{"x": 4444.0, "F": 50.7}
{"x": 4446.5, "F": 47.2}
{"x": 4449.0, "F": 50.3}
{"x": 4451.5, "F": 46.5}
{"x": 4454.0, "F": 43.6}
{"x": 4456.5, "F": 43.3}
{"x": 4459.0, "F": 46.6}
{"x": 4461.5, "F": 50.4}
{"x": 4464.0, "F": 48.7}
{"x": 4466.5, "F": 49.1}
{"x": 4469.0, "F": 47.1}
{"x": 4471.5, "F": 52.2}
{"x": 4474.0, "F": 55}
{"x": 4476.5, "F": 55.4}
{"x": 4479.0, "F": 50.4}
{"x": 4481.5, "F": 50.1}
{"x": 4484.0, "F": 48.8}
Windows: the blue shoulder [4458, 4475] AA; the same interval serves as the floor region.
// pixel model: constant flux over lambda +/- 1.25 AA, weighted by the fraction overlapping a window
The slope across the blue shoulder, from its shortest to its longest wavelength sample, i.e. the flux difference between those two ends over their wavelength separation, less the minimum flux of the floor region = -46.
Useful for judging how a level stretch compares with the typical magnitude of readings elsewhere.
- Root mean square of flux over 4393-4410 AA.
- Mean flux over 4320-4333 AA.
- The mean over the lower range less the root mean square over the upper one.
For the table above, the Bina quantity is -3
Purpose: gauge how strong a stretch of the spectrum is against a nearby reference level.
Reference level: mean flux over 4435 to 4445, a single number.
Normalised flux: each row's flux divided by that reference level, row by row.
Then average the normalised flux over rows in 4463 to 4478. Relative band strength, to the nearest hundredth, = 0.99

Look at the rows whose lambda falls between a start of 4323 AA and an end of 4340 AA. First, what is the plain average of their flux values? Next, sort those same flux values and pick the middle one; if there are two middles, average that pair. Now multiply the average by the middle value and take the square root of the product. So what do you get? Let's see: 45.5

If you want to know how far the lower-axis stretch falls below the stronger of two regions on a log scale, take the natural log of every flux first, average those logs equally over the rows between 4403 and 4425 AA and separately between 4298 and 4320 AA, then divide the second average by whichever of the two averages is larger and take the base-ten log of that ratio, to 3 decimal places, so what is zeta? -0.021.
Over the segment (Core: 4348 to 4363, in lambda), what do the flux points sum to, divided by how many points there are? 48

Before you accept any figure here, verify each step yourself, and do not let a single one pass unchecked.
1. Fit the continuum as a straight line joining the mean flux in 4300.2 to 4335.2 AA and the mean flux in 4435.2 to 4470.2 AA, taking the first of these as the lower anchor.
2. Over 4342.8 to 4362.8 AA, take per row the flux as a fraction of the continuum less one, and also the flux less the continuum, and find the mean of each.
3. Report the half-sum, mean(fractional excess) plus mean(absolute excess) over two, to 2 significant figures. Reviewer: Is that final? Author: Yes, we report 1.4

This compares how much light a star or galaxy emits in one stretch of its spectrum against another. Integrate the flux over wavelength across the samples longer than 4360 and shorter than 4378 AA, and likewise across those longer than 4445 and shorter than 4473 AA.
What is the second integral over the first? 1.5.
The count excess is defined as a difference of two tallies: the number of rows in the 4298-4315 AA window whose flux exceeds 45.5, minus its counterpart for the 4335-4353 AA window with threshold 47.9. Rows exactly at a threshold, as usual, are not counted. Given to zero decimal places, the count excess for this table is -2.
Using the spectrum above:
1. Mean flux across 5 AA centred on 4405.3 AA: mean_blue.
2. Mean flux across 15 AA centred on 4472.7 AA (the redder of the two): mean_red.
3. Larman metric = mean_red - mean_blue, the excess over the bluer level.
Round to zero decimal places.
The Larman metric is 4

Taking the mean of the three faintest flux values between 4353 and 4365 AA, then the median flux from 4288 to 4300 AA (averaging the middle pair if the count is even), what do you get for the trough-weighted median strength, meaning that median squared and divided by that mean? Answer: 43.9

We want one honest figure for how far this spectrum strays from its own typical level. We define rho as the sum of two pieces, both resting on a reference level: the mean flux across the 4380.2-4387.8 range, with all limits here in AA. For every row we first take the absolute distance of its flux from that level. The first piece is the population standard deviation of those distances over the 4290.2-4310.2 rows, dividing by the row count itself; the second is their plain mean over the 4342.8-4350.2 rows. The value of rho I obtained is 7.9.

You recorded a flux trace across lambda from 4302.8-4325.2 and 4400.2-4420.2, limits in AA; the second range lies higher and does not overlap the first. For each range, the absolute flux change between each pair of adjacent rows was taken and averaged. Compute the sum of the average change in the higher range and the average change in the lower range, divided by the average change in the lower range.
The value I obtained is 1.72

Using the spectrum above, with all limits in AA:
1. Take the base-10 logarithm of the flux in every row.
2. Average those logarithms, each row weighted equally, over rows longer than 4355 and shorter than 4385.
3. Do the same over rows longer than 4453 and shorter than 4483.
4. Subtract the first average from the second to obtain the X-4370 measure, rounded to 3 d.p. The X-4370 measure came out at 0.018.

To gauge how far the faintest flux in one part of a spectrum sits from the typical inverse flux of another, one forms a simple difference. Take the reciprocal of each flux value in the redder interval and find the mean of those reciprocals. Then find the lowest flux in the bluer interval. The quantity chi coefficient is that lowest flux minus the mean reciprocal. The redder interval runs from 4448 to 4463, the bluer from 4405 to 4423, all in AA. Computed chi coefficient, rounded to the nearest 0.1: 43.5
